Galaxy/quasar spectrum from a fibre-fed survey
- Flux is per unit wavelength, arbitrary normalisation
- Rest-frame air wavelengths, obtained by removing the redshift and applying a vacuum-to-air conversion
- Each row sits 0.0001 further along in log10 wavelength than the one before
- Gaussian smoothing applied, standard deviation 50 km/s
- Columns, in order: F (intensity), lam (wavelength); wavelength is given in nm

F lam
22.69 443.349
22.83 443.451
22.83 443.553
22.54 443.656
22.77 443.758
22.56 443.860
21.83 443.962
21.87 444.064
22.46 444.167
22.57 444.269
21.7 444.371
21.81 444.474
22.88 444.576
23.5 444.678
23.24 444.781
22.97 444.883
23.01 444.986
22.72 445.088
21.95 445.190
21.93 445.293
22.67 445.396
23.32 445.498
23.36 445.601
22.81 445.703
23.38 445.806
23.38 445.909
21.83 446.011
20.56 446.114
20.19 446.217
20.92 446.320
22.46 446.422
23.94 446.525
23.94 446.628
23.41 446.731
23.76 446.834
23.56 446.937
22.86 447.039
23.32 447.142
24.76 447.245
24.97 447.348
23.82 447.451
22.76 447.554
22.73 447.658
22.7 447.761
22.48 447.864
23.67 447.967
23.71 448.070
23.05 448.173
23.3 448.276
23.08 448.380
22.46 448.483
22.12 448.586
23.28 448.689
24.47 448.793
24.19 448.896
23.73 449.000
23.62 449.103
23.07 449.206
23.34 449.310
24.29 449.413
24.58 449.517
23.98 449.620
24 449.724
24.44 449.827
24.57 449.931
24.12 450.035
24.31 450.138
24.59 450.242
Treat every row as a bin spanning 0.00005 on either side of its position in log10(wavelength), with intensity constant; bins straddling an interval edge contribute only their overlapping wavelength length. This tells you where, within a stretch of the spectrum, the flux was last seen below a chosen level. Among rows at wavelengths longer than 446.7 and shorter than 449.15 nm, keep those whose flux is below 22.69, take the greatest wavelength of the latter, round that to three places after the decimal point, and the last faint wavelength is 448.586 nm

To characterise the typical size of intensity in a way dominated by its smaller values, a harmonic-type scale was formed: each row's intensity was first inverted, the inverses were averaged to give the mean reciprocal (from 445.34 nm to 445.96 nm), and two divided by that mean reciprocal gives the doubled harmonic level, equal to 46.3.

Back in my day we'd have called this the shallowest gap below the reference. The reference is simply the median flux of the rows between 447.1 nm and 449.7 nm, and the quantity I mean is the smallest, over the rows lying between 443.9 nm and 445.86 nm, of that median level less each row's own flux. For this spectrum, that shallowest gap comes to -0.2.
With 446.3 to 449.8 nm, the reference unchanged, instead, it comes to -1.6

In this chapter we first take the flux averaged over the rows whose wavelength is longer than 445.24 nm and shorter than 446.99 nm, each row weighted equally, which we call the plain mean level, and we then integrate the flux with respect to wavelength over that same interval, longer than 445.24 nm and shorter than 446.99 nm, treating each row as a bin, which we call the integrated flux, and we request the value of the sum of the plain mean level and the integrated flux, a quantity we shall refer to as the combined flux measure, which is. 62.3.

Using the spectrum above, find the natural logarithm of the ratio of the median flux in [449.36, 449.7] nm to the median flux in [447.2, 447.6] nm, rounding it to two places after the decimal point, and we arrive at 0.00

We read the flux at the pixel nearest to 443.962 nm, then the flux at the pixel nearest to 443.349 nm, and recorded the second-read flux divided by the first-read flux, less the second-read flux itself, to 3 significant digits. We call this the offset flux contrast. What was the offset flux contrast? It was -21.7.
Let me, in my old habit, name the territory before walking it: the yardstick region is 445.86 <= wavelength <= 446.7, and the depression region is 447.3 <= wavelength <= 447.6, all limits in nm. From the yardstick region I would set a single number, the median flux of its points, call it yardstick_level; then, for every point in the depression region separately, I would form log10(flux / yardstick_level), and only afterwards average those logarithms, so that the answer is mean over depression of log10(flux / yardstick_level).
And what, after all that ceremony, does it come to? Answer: 0.032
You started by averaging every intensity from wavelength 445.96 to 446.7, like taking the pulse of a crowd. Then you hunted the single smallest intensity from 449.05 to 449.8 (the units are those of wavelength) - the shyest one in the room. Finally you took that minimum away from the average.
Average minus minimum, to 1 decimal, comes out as -1.1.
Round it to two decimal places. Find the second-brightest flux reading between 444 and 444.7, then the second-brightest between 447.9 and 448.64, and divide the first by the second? 0.97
